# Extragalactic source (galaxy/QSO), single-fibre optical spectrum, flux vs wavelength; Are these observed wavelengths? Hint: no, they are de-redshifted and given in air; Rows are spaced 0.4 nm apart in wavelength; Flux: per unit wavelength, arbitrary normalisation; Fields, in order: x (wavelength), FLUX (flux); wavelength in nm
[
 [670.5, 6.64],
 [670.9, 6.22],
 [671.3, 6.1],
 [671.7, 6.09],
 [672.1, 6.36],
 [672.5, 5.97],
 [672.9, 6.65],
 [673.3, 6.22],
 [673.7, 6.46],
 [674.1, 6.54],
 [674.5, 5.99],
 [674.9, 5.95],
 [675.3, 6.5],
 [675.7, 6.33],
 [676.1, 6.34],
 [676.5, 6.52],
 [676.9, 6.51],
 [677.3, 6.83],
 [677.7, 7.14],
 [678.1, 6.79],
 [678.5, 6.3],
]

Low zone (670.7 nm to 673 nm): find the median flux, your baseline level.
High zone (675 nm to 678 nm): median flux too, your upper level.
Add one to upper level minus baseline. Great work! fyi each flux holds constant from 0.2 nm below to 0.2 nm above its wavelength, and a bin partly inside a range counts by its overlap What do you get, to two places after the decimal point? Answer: 1.35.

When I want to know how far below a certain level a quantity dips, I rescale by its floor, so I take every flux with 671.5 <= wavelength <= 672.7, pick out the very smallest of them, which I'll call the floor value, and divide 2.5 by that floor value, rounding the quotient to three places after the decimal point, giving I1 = 0.419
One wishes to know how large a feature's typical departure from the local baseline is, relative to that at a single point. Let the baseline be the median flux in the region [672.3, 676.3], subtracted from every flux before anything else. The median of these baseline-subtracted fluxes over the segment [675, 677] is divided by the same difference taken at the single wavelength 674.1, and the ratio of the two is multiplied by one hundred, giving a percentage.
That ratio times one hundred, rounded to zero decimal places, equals 80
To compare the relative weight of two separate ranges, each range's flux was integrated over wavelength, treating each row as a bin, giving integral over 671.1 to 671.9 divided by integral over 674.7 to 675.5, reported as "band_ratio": 0.98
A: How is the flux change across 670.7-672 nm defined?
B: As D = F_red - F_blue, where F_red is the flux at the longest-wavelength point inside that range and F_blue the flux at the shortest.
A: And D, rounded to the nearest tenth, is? -0.1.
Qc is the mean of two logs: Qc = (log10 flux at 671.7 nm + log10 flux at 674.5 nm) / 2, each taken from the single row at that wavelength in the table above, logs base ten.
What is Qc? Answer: 0.781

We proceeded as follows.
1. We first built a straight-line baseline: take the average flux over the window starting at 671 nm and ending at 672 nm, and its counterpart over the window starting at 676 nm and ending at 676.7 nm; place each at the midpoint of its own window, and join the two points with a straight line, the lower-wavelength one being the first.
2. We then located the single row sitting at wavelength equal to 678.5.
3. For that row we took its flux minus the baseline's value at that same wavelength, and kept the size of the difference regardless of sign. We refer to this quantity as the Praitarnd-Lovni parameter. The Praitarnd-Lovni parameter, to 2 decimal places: 0.28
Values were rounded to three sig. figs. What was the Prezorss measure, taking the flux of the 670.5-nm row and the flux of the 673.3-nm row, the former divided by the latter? 1.07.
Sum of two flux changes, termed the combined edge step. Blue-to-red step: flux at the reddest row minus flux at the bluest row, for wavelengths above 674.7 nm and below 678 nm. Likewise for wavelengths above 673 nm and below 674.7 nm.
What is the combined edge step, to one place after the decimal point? 1.0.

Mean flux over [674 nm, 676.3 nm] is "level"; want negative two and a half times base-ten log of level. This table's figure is -1.99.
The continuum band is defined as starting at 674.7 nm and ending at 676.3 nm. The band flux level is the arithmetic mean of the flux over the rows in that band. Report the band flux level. 6.28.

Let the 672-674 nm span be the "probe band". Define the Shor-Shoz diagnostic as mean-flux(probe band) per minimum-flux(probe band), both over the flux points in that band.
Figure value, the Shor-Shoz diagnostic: 1.06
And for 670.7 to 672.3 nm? 1.02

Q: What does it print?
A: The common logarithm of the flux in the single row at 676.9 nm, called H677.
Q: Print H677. 0.814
